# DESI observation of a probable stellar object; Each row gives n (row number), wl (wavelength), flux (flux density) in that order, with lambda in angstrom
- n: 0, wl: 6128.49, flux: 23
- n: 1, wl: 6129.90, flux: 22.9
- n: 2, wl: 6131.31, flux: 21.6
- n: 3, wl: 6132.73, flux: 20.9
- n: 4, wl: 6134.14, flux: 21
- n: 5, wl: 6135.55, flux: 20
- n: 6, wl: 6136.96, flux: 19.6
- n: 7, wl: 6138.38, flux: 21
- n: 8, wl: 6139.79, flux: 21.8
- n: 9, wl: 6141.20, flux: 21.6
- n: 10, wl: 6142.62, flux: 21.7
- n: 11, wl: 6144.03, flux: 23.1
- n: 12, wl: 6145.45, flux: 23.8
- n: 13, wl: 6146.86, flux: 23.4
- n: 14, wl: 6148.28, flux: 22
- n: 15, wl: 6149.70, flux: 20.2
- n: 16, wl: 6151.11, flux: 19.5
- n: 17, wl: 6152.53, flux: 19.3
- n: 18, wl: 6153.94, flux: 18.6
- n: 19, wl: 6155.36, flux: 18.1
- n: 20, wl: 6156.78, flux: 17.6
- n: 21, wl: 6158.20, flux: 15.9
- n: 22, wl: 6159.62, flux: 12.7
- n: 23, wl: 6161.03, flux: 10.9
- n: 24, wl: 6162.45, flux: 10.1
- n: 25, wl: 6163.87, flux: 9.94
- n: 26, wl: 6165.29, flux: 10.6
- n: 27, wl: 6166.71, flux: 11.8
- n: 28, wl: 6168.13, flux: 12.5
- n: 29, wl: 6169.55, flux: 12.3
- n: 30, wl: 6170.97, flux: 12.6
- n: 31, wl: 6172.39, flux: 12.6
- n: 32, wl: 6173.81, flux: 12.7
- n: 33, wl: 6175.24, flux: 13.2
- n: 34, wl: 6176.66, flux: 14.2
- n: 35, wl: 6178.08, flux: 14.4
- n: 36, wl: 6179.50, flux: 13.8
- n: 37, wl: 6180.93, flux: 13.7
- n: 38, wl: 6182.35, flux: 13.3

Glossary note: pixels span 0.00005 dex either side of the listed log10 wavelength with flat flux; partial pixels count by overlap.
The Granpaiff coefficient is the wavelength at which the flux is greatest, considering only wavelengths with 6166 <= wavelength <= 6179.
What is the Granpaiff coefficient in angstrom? 6178.08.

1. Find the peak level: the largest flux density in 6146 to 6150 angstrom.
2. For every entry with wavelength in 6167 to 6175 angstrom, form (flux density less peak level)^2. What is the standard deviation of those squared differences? 3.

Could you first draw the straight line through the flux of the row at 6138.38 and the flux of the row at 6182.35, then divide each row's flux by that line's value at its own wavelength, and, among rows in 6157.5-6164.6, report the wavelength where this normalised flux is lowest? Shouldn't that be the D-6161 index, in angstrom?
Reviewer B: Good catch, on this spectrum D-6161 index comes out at 6163.87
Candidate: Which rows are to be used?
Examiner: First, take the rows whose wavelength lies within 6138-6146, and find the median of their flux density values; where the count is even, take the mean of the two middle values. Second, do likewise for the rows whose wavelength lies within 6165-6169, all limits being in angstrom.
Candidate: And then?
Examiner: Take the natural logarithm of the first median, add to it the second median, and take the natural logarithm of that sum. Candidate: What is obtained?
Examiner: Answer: 2.70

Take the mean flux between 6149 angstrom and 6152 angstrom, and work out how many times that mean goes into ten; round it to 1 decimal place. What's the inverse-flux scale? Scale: 0.5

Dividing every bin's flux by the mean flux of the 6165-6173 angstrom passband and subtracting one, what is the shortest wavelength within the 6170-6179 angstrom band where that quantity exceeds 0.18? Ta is 6178.08 angstrom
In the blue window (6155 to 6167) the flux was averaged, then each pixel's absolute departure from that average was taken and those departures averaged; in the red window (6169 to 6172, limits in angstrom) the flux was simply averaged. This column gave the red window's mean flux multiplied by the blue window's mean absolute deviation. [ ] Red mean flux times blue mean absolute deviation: 34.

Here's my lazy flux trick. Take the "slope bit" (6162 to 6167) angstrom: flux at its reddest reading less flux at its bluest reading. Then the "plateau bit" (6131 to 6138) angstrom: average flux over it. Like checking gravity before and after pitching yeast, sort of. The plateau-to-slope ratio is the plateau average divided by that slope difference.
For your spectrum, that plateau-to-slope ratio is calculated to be 12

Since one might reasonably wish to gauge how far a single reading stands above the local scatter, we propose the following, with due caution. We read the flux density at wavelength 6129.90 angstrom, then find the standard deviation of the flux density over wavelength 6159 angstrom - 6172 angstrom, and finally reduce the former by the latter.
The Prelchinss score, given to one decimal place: 21.8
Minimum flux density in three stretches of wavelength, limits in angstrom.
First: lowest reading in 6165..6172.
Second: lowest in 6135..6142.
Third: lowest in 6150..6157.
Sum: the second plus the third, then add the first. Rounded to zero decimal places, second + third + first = 48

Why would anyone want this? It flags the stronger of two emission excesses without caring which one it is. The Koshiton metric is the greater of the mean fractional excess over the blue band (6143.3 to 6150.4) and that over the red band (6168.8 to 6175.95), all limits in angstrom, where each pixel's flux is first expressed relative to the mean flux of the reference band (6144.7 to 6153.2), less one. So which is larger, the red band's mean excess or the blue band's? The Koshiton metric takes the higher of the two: 0.053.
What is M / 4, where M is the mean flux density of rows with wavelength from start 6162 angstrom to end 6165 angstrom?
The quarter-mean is 2.5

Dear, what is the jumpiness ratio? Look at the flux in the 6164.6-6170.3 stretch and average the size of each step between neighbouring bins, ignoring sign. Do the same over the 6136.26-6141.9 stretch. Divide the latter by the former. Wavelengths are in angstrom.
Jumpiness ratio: 1.14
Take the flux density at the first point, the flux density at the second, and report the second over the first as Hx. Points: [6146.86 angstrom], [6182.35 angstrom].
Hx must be 0.57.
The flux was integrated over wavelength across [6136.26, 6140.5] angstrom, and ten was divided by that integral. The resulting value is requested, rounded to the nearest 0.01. 0.11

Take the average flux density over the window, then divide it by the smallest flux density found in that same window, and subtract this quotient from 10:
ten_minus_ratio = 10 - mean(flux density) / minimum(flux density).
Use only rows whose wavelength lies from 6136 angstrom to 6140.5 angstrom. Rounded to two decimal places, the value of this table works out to 8.94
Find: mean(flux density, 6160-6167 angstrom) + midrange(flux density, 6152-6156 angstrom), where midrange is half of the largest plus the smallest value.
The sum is 29.4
